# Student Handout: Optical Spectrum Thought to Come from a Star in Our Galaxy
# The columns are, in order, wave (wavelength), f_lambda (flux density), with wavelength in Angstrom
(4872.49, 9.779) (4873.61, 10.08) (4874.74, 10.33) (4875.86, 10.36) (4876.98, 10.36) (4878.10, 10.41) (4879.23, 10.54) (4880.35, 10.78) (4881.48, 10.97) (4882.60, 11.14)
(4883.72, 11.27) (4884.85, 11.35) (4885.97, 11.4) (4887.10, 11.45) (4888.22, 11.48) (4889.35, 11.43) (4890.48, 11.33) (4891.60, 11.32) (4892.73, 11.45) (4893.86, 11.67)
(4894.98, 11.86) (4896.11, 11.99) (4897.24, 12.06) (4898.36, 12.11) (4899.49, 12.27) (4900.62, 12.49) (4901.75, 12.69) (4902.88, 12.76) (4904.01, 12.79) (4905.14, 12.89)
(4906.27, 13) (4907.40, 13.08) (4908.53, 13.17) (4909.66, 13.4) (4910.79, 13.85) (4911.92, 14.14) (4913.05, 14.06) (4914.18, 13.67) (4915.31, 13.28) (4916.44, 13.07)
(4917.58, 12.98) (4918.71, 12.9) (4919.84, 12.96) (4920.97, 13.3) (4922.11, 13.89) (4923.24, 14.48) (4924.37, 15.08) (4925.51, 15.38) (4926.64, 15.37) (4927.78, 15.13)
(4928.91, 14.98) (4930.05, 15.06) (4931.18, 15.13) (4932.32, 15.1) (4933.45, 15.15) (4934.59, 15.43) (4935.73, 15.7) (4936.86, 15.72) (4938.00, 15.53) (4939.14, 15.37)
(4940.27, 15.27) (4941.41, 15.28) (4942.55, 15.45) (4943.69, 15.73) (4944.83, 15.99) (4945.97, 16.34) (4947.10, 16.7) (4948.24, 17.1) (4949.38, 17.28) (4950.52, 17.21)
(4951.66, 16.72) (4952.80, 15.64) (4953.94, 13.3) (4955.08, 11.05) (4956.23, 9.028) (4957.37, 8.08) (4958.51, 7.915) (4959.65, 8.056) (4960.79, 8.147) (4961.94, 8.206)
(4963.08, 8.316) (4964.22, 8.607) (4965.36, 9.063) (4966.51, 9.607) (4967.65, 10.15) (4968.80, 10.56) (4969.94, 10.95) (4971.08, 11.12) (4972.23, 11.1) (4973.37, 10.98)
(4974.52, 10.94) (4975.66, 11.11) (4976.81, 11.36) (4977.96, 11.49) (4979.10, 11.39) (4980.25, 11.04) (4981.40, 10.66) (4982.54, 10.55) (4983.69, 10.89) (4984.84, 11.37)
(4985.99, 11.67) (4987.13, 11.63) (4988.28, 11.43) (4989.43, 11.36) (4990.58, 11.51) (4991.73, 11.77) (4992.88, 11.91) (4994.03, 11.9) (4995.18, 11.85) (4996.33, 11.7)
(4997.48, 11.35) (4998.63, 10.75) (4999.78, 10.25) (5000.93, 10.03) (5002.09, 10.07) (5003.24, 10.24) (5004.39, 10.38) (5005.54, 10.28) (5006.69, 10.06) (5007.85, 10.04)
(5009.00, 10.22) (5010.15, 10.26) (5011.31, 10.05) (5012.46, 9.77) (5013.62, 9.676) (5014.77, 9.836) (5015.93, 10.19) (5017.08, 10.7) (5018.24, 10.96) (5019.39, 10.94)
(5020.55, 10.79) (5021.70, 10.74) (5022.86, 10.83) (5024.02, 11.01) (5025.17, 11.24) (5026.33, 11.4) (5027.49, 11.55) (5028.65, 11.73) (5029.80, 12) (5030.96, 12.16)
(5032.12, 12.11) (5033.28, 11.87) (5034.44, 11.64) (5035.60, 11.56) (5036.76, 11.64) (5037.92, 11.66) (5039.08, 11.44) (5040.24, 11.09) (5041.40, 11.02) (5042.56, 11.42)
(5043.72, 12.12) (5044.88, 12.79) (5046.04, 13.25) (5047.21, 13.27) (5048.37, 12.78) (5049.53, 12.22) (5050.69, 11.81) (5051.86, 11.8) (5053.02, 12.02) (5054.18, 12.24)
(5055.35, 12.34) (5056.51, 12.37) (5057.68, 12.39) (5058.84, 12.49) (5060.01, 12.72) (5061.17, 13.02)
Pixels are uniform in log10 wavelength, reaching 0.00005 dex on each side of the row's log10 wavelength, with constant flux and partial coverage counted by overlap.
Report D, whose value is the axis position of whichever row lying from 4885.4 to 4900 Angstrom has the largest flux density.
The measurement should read 4899.49 Angstrom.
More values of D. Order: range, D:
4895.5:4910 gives 4909.66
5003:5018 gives 5017.08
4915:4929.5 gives 4925.51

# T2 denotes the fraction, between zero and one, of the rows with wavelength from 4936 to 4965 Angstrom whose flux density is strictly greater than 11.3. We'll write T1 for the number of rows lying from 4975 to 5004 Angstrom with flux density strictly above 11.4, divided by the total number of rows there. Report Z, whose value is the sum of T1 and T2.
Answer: 1.0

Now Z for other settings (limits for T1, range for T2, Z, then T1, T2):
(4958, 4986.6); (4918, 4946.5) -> 1.1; 0.1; 1.00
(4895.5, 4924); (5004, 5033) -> 1.2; 1.0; 0.24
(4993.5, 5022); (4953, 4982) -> 0.3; 0.1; 0.16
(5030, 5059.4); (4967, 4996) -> 1.4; 0.9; 0.52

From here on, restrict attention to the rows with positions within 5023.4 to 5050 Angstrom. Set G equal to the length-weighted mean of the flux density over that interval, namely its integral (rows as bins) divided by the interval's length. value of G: 11.9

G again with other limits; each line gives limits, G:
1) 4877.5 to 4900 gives 11.4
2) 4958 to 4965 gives 8.2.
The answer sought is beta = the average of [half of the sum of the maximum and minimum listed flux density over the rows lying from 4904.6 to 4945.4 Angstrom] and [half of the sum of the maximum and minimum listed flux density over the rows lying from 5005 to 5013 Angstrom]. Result 12.2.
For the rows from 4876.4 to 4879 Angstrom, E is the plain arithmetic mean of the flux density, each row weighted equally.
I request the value 10.4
